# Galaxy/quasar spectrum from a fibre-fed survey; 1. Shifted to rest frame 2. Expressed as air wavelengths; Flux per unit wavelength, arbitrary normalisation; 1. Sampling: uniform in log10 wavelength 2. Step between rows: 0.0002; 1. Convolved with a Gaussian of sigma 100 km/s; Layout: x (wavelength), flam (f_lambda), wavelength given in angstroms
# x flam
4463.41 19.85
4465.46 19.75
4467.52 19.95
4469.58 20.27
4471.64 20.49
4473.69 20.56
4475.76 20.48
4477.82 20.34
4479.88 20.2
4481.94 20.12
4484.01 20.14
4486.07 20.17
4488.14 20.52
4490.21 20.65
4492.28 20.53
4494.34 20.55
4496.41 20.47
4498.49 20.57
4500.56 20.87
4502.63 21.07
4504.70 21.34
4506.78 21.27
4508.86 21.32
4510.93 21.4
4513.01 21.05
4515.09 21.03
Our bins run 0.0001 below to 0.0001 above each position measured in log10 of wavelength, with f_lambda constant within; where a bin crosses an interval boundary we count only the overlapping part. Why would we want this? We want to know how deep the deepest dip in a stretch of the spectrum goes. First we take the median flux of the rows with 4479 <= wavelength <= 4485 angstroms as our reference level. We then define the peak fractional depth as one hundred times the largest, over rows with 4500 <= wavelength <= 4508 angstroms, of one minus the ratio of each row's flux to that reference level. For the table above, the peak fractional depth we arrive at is -4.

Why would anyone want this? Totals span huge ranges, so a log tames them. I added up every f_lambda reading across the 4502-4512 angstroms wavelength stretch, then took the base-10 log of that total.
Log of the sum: 2.03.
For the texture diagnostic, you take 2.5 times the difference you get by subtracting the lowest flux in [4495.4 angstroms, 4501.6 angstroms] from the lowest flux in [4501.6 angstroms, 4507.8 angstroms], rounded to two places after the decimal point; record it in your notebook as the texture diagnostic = 1.50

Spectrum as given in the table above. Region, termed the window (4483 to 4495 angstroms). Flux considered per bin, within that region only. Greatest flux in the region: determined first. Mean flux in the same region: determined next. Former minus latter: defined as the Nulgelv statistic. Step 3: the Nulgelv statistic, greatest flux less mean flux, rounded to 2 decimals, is 0.22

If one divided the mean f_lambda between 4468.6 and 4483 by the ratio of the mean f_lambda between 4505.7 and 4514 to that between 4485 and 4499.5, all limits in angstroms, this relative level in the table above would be 19.6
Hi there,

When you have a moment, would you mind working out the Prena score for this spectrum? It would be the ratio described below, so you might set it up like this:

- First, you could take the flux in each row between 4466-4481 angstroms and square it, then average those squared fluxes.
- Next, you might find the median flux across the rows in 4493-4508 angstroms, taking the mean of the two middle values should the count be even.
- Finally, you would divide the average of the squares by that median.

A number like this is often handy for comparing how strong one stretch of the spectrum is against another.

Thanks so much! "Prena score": 19.8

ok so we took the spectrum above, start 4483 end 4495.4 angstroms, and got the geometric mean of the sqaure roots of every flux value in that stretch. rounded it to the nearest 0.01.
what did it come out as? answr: 4.52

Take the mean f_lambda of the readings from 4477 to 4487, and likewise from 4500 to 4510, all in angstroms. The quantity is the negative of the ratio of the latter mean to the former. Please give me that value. -1.05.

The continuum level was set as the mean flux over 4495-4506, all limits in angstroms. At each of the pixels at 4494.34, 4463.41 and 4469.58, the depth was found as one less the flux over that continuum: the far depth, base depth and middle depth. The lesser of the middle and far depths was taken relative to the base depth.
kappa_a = 0.3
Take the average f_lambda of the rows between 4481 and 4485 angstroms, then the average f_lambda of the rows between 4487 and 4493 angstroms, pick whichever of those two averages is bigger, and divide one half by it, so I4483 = 0.0243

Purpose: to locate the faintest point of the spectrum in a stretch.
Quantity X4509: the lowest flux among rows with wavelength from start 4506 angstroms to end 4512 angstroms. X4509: 21.27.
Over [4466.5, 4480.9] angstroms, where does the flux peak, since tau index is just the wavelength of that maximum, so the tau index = 4473.69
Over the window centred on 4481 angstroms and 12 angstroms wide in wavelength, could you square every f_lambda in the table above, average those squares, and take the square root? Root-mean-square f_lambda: 20.2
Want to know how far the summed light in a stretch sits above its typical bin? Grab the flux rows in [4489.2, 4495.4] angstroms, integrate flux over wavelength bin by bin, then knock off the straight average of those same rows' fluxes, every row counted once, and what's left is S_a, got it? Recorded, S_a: 107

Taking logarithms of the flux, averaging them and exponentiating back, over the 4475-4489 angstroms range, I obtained 20.3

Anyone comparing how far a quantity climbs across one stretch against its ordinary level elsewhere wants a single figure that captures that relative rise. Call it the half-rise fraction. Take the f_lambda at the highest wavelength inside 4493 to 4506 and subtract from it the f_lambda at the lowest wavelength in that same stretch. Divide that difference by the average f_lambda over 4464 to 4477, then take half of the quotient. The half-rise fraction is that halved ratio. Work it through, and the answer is 0.020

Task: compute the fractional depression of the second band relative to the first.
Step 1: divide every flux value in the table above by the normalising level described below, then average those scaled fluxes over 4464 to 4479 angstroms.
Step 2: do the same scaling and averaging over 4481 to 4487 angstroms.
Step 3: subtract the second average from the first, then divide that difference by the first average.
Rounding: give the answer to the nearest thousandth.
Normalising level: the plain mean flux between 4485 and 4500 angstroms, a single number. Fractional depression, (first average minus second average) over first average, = 0.006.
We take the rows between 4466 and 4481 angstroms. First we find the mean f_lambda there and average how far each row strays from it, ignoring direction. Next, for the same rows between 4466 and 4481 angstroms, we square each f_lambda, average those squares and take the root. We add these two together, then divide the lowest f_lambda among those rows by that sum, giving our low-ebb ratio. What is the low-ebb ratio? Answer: 0.974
